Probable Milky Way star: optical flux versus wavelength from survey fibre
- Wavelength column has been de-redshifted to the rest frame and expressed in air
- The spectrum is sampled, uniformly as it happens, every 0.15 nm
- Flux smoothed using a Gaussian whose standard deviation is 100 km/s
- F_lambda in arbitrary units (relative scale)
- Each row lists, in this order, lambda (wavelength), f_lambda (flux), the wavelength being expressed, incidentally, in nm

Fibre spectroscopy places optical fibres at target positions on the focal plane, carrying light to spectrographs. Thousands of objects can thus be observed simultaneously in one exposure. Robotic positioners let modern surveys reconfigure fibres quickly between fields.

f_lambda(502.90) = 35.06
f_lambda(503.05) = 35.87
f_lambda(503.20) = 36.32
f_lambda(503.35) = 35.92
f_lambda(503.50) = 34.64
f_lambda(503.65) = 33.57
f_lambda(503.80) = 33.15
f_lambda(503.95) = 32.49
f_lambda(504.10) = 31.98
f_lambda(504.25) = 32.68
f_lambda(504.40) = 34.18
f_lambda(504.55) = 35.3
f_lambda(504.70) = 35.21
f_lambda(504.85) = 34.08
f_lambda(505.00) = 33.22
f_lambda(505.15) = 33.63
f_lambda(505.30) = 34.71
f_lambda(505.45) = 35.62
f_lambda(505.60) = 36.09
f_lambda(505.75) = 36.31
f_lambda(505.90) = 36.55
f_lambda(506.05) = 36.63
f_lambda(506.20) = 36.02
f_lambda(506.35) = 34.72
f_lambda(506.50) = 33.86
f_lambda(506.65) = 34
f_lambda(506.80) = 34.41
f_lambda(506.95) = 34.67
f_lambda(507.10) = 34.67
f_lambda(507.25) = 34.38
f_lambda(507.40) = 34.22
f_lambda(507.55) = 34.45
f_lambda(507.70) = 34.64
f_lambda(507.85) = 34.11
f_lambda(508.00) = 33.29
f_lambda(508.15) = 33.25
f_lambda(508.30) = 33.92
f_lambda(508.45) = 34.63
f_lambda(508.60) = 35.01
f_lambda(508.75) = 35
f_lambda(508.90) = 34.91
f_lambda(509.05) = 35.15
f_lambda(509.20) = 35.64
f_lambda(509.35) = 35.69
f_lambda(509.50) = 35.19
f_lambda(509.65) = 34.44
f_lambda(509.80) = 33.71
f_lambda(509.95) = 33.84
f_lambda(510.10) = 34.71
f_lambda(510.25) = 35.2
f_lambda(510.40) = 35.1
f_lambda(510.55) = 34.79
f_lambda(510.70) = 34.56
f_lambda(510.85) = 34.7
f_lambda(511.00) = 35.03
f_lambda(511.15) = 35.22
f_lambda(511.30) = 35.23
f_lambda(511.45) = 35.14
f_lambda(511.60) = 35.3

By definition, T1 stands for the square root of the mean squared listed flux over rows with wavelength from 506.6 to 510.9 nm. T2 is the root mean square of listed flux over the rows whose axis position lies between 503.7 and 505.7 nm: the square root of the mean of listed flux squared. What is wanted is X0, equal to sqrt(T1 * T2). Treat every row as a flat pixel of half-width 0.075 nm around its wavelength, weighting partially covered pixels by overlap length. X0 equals 34.3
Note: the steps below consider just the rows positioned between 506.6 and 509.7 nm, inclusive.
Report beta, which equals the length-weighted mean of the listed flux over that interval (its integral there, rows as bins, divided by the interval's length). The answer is 34.6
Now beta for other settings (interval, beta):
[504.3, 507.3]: 34.9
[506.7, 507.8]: 34.5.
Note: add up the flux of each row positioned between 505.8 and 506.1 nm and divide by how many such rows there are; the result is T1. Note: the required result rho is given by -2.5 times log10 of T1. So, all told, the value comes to -3.908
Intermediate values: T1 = 36.6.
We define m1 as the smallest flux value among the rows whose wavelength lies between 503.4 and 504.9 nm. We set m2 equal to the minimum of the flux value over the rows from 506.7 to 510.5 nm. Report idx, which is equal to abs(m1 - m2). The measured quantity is 1.3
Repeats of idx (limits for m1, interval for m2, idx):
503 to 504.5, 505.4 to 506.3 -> 3.6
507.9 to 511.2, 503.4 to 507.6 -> 1.3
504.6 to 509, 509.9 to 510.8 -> 0.6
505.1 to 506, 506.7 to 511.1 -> 0.4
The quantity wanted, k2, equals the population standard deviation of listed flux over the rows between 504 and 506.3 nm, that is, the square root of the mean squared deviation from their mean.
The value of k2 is 1.42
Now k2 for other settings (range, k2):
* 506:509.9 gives 0.78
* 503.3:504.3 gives 1.27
